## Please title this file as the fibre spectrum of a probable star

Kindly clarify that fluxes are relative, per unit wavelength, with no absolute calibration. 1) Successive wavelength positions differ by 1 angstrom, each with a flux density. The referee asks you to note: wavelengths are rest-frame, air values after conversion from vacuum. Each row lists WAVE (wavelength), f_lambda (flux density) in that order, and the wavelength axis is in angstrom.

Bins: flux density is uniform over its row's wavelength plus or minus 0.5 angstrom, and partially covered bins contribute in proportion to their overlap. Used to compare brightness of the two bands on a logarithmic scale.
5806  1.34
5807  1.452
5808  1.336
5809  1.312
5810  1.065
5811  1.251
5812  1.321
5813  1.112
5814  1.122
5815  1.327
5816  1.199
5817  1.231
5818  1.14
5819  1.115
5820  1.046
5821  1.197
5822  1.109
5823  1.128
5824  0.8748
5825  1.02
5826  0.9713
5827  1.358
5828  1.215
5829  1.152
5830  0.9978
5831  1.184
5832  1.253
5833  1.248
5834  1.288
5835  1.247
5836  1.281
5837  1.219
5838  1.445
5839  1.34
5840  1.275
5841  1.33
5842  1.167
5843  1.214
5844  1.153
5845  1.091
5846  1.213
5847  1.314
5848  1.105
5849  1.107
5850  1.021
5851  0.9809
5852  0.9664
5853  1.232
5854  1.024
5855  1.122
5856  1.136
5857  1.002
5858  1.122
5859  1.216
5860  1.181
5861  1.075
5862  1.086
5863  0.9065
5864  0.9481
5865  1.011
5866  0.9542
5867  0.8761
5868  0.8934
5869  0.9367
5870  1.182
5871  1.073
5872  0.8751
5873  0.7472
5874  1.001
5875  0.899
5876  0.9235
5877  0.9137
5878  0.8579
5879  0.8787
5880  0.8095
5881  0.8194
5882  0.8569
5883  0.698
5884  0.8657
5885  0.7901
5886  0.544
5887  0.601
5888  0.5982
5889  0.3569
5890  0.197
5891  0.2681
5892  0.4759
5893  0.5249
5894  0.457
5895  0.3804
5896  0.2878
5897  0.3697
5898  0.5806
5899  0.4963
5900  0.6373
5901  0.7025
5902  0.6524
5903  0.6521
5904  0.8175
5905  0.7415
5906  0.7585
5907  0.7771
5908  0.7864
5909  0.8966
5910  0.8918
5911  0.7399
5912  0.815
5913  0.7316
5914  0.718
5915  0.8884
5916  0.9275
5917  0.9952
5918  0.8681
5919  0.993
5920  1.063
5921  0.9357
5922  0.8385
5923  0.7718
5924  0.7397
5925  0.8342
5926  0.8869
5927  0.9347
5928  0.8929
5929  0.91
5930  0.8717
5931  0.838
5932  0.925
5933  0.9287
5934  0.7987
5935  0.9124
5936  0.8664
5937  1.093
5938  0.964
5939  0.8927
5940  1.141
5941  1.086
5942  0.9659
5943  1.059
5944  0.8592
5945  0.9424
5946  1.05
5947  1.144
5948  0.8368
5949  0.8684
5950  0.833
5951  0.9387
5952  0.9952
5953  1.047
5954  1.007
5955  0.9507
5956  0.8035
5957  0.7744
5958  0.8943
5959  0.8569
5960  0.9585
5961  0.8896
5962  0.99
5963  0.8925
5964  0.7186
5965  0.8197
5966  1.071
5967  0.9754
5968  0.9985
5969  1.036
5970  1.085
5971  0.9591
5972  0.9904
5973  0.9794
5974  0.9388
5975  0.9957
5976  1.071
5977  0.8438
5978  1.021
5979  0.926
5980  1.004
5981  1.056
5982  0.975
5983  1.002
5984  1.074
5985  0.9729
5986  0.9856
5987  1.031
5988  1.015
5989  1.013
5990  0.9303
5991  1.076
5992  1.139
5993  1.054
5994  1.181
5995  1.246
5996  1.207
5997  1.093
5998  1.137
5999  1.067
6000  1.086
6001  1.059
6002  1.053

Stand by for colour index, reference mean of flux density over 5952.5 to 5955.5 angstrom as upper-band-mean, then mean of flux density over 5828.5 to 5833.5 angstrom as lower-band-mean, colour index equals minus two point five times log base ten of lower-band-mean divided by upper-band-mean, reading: -0.17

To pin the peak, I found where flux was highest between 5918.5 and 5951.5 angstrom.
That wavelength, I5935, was 5947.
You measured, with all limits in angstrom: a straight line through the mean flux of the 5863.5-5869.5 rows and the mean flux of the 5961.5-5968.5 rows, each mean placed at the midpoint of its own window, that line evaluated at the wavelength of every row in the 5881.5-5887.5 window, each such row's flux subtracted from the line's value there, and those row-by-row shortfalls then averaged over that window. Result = 0.21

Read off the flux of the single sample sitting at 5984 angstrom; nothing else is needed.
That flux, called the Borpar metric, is 1.074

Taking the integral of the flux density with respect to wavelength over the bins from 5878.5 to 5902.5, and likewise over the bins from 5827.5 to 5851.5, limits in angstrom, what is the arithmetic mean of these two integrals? 21.3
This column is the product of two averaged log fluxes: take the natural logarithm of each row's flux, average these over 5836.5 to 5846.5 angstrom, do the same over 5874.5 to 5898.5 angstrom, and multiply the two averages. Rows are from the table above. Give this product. -0.12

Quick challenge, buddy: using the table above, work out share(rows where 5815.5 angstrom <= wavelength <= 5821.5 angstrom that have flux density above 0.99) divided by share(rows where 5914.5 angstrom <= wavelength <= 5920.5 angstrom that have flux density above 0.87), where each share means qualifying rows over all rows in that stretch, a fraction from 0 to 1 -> 1.2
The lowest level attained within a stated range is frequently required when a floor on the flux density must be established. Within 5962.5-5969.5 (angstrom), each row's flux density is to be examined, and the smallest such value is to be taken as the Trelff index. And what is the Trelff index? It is 0.7186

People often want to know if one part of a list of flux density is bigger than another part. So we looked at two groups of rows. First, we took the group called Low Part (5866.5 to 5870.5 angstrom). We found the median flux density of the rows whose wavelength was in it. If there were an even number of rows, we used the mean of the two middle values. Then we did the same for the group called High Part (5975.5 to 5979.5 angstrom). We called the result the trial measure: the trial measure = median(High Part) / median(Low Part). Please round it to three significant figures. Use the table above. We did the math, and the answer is 1.06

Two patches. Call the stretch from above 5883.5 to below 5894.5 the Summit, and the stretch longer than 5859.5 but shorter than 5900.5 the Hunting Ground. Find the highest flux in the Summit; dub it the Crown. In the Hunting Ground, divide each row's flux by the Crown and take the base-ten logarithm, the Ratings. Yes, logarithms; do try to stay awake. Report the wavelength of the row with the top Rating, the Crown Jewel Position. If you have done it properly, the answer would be 5870 angstrom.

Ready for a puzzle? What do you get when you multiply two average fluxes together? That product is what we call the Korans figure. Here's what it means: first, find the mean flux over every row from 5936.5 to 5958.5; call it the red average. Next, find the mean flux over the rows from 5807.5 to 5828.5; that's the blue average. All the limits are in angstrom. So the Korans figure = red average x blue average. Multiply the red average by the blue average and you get 1.12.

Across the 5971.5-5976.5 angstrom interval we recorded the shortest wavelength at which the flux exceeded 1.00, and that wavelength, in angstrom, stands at 5976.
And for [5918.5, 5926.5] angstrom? 5920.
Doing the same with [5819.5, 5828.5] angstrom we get 5820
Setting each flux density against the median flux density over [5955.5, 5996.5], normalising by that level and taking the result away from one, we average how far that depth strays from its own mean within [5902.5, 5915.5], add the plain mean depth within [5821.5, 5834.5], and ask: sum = -0.09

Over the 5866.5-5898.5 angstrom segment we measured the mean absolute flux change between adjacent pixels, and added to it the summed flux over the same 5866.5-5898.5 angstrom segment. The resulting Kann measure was 23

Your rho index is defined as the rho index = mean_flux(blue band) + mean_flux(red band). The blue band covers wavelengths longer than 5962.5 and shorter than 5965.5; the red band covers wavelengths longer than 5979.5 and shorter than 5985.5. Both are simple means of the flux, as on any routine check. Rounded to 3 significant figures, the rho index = 1.82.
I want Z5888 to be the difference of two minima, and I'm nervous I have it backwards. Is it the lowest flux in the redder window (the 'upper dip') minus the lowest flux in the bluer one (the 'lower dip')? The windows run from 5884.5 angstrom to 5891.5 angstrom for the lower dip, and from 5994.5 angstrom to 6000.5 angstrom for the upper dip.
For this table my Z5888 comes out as 0.87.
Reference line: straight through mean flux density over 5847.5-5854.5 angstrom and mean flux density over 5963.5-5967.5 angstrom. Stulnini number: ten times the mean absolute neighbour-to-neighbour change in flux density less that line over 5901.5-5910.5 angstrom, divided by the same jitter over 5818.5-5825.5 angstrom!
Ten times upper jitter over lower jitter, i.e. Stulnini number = 4.2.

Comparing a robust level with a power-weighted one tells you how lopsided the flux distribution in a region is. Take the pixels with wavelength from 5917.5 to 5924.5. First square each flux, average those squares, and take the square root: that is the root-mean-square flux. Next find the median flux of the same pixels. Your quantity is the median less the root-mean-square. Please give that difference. -0.026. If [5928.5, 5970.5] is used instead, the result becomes -0.012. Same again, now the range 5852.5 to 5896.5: 0.011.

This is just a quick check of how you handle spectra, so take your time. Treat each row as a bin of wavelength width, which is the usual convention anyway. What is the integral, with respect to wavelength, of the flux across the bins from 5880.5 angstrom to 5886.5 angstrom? 4.6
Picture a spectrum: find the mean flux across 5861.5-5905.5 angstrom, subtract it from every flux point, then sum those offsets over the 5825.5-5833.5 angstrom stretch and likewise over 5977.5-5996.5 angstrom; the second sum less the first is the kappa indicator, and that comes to 2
